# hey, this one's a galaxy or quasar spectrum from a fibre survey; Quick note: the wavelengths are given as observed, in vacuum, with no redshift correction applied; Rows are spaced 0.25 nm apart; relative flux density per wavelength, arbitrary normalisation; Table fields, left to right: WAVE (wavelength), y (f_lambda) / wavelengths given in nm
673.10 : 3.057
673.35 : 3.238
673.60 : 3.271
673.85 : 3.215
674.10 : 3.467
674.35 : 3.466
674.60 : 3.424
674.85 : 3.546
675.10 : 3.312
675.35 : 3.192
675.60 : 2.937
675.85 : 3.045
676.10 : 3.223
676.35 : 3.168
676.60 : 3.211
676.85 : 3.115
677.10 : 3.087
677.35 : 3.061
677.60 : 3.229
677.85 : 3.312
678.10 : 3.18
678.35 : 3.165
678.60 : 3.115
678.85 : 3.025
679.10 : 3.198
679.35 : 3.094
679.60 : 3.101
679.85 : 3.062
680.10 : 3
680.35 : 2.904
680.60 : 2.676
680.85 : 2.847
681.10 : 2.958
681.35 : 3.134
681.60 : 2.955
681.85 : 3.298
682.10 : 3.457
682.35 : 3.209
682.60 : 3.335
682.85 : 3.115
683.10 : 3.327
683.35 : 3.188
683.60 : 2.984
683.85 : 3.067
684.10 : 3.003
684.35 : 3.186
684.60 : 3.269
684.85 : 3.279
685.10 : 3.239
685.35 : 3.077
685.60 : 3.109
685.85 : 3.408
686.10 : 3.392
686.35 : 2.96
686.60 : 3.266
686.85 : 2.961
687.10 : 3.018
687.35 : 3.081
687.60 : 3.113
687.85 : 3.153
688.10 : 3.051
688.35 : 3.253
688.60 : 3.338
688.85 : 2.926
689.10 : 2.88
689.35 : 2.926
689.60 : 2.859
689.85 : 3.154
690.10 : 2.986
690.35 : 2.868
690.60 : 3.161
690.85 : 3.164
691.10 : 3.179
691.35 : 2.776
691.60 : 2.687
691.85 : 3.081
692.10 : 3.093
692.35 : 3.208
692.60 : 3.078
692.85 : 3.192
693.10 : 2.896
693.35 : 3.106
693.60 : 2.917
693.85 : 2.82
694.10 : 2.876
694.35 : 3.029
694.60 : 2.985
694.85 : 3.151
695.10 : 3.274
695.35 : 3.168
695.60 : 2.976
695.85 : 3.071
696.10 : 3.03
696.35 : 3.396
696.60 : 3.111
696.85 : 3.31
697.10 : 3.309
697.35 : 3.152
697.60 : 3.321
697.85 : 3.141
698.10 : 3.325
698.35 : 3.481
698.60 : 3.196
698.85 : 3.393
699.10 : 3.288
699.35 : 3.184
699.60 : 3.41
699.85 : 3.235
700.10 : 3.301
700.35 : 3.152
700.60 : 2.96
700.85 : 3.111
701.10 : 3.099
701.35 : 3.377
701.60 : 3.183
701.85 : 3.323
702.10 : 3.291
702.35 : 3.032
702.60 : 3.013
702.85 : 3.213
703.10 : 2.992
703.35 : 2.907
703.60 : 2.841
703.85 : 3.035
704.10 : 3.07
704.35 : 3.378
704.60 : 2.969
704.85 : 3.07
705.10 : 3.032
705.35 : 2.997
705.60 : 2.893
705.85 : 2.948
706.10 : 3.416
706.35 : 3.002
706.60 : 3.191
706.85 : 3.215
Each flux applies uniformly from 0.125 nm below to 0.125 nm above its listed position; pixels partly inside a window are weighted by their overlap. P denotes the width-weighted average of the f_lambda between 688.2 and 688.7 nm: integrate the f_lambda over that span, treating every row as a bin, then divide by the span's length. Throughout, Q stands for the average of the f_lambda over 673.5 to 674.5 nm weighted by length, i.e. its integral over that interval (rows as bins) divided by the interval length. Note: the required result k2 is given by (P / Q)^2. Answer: 0.95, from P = 3.28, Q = 3.36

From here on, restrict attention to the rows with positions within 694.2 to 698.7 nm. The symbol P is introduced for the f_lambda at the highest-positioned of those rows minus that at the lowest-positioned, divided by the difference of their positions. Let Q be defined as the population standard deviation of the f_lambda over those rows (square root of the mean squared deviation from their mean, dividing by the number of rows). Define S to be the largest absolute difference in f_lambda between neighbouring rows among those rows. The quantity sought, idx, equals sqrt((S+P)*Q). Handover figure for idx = 0.240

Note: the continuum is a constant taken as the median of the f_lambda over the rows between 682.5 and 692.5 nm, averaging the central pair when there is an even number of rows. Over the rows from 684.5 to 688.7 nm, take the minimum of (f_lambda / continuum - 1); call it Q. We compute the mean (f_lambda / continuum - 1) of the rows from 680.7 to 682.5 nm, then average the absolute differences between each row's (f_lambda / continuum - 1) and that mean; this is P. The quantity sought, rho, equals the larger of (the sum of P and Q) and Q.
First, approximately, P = 0.0558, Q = -0.049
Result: 0.007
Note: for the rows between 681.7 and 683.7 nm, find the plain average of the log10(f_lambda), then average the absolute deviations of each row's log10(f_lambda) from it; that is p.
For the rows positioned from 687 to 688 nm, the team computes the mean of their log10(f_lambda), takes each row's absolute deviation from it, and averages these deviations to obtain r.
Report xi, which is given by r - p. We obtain -0.0096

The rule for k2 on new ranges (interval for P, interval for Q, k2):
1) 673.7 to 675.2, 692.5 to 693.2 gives 1.24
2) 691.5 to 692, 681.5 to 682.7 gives 0.80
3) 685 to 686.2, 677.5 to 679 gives 1.05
